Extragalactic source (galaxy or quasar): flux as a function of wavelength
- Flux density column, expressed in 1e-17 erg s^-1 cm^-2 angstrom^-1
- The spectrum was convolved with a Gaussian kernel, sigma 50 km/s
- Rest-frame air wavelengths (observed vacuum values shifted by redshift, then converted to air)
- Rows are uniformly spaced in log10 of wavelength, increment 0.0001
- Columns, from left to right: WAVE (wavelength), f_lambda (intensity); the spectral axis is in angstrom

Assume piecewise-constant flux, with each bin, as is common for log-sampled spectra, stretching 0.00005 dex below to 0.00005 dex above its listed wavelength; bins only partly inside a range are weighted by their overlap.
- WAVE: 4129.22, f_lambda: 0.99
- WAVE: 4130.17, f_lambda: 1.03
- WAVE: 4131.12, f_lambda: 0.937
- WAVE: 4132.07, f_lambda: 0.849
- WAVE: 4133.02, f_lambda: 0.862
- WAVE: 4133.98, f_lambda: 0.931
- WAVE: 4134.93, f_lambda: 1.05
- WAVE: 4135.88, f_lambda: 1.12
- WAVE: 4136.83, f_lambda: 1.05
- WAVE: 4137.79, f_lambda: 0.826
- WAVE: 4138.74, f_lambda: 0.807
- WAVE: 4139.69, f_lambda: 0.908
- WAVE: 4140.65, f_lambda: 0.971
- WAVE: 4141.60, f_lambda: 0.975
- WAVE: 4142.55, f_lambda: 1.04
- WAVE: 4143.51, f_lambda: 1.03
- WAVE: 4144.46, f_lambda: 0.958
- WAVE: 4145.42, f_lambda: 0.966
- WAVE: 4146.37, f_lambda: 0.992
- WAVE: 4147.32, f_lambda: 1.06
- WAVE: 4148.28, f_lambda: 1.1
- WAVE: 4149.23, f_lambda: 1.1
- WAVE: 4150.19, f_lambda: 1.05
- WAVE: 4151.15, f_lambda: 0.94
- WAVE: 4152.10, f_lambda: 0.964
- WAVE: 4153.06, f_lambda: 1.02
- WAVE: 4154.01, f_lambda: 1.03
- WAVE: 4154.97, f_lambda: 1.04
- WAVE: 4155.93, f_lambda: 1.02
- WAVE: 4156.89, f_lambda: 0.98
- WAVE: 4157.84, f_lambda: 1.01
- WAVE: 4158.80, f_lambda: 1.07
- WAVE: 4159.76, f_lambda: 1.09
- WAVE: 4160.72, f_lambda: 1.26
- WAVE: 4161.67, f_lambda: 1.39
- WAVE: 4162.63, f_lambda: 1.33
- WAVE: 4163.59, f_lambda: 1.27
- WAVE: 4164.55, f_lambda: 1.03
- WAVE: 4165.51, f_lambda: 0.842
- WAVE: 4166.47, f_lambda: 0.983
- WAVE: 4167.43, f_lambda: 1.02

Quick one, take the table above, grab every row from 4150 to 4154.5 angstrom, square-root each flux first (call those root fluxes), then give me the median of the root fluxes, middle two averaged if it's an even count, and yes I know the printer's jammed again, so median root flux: 1.01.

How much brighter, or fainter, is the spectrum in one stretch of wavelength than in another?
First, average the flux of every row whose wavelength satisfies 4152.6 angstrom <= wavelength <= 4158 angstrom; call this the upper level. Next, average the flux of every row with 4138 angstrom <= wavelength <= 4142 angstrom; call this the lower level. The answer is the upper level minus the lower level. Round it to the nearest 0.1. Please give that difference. 0.1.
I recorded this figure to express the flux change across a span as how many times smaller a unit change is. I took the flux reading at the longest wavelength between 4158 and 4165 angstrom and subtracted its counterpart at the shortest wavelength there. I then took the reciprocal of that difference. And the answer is -25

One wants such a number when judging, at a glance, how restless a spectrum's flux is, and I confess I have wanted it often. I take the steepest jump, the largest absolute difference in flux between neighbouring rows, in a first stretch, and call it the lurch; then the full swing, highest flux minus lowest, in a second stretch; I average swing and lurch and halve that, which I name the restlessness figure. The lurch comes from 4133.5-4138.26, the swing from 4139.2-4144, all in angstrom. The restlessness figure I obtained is 0.09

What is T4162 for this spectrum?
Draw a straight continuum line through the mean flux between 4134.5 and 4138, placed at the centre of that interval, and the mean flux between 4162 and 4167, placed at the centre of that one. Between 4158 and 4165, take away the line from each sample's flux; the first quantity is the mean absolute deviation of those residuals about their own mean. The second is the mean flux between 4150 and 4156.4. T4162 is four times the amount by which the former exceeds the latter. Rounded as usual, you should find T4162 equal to -3.55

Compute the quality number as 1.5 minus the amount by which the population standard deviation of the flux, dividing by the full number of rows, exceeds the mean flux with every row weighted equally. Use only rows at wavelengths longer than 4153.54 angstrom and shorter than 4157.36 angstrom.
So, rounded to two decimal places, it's 2.49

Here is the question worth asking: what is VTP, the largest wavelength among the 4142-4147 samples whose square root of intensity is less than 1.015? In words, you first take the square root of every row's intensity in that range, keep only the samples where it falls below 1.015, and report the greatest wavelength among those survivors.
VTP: 4146.37 angstrom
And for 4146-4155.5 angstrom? 4154.01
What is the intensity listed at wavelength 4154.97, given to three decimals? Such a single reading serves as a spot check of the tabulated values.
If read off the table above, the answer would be 1.040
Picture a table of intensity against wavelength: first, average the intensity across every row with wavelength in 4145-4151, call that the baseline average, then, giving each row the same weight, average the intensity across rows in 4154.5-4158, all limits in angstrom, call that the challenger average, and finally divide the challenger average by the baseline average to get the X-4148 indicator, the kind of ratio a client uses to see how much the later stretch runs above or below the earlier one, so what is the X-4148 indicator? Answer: 0.97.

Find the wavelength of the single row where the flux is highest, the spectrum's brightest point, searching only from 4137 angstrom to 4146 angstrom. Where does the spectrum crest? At 4142.55 angstrom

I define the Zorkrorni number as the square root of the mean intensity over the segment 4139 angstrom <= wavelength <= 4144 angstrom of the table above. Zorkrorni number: 0.99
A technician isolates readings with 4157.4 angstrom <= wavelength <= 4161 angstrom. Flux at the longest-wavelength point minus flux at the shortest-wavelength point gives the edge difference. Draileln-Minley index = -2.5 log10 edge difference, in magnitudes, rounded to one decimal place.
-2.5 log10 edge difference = 1.5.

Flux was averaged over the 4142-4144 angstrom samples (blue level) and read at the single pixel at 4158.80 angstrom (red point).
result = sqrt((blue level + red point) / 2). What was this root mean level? 1.03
